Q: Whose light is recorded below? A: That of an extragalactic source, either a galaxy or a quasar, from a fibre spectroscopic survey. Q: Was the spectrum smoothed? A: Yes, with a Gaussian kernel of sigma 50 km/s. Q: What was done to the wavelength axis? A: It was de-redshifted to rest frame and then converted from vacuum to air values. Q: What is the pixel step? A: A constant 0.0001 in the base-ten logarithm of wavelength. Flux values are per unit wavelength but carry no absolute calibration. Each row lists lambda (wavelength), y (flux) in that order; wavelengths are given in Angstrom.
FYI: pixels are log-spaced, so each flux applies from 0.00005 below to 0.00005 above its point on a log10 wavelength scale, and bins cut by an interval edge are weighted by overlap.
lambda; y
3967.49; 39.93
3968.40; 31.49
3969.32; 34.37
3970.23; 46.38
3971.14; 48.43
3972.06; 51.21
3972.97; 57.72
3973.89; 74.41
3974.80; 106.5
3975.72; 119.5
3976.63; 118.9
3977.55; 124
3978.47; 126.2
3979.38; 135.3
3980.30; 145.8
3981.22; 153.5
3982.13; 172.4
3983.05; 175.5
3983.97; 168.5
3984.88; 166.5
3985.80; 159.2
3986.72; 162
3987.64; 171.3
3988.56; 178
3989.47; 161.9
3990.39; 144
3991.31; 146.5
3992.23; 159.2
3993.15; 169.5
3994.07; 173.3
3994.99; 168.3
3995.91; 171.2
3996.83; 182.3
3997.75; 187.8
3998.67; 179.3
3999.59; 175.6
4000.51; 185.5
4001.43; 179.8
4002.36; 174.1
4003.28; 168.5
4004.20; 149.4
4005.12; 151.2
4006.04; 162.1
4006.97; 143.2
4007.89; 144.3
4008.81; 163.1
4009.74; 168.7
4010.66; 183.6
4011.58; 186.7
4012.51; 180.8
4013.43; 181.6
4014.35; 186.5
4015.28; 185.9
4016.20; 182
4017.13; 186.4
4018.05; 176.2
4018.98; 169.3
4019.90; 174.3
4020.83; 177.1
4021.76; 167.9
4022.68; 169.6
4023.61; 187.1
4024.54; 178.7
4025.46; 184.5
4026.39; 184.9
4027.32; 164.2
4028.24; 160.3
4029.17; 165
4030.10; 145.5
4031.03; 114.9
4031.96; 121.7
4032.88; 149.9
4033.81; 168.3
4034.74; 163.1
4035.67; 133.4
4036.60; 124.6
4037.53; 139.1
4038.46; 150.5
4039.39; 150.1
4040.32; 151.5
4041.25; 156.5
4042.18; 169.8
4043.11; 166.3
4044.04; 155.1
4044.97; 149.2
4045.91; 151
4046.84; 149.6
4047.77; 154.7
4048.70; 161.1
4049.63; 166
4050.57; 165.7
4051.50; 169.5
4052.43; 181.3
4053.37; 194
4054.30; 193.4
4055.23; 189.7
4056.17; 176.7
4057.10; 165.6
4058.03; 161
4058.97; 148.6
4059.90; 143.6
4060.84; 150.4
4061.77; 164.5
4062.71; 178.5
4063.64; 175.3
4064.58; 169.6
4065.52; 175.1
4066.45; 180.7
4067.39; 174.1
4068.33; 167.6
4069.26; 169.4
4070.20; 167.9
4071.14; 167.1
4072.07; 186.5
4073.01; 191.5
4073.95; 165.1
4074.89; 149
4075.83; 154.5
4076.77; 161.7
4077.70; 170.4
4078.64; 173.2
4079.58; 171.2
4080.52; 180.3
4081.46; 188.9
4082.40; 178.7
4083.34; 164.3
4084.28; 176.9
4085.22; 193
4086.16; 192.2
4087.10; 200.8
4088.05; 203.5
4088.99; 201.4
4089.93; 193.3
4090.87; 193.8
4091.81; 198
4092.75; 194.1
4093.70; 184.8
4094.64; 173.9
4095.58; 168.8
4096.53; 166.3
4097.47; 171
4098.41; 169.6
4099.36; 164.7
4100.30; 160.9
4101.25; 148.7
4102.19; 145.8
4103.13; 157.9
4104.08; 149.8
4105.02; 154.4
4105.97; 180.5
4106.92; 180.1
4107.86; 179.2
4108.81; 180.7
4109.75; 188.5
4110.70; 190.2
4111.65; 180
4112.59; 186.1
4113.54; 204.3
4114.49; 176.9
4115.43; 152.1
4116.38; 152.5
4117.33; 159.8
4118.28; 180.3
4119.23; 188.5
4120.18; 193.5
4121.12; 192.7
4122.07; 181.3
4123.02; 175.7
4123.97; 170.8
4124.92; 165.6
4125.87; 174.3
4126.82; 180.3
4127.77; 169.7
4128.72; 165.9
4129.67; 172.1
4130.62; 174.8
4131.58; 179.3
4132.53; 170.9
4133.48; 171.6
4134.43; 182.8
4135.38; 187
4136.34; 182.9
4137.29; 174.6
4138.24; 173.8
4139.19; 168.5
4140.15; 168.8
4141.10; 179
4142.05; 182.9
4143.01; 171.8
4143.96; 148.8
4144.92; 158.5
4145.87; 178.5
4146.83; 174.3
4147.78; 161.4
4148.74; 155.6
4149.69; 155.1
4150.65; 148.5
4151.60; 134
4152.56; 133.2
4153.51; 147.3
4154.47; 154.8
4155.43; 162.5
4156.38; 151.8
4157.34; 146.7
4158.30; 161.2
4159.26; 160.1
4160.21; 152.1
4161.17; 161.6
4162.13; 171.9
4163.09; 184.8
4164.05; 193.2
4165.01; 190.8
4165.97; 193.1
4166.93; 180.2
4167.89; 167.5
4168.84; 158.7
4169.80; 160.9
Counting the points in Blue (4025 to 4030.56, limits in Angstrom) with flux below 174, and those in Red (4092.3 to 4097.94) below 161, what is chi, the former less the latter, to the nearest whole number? 4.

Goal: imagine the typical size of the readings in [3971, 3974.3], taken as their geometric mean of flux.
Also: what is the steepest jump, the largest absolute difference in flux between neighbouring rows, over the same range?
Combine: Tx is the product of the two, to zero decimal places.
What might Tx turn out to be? 953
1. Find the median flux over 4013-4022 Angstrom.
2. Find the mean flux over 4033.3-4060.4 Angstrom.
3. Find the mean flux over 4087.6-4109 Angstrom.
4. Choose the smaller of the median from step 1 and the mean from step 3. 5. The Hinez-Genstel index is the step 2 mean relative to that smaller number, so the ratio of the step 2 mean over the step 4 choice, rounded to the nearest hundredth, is 0.92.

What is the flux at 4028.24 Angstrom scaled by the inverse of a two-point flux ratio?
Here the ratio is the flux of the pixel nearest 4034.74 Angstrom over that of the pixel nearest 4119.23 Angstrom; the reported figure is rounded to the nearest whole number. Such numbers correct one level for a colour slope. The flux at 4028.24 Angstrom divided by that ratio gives 185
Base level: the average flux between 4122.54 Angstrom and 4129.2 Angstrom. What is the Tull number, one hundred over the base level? 0.58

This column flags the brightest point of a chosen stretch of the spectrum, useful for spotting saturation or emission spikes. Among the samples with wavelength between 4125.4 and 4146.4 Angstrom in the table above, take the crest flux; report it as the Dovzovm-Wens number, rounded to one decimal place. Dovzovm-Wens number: 187.0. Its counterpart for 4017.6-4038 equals 187.1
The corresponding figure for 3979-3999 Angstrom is 187.8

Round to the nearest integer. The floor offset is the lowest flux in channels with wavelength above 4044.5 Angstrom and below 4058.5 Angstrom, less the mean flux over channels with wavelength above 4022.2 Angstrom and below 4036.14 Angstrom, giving -10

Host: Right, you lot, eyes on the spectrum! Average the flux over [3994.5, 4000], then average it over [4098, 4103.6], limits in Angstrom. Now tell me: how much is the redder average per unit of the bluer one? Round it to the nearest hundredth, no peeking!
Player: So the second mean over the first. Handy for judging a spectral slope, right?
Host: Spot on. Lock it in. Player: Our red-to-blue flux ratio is 0.89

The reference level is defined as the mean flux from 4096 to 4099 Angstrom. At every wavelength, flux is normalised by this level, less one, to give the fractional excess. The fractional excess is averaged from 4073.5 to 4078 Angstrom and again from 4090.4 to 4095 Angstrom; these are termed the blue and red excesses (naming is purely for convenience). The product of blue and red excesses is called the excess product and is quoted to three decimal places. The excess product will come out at -0.006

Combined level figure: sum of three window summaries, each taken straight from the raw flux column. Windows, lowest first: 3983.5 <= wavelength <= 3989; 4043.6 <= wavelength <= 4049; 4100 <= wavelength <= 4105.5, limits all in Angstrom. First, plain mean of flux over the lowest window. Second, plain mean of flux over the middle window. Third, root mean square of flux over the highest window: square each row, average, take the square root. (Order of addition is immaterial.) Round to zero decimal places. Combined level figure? 474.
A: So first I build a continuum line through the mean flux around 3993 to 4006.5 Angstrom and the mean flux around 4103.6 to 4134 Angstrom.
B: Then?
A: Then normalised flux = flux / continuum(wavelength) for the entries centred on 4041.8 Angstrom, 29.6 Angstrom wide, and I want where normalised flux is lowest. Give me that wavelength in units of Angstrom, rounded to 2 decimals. 4031.03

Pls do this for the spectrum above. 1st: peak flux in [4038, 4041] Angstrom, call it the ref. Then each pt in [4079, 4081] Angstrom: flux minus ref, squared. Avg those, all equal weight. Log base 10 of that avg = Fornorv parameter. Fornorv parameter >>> 2.78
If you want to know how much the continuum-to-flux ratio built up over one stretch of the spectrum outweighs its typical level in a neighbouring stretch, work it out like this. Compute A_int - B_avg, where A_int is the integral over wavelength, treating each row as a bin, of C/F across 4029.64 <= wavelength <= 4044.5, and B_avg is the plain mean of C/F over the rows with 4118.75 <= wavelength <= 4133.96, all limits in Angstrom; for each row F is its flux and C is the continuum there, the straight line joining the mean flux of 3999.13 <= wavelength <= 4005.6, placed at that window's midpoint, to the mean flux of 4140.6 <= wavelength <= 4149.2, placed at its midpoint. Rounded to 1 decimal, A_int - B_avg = 16.3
